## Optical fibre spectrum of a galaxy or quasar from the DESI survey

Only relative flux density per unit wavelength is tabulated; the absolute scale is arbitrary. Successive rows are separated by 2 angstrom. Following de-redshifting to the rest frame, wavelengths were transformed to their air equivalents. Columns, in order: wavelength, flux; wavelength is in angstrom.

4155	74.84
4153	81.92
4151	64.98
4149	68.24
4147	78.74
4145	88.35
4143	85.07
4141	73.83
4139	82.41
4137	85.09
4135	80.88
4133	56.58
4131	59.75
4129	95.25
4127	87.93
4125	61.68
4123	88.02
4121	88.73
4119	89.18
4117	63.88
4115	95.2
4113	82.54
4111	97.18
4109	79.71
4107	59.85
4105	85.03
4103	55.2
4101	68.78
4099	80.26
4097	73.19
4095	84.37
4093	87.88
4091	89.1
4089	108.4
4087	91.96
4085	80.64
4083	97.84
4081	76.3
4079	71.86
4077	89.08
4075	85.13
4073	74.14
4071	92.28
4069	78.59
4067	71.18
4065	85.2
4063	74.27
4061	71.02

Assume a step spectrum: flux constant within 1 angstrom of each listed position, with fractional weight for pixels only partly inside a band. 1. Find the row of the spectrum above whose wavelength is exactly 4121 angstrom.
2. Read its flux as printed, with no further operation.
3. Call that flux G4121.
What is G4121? 88.73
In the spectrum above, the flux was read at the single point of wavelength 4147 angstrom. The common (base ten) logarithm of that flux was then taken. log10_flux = 1.90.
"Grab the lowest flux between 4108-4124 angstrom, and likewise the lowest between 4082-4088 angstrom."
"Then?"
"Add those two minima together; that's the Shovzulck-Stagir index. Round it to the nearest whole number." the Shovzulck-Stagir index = 145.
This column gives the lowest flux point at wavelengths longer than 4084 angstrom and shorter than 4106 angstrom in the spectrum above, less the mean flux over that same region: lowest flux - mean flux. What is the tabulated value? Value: -27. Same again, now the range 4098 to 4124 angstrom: -24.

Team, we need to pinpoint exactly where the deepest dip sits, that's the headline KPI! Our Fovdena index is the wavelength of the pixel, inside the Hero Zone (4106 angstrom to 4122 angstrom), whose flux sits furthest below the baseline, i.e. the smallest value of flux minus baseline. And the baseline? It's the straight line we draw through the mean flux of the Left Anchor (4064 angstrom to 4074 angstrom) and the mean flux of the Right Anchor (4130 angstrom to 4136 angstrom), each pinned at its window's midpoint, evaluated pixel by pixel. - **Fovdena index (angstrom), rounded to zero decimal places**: 4107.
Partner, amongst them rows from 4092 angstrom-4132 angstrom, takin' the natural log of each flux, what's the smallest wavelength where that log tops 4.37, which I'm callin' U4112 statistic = 4093 angstrom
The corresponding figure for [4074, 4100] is 4075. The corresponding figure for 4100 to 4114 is 4105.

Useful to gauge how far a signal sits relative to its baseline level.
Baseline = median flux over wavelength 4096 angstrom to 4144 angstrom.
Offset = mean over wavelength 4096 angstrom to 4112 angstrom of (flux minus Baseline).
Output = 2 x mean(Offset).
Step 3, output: -13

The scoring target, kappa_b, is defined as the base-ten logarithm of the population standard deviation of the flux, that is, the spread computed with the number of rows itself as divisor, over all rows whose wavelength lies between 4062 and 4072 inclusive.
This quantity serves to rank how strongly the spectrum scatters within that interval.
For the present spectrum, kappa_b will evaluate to 0.88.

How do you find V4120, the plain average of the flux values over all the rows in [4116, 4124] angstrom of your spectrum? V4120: 82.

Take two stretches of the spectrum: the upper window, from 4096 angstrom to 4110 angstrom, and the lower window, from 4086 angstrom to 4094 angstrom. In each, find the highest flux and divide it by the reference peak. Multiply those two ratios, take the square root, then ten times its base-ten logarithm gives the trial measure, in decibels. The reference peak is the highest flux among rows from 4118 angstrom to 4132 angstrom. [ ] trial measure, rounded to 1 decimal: 0.0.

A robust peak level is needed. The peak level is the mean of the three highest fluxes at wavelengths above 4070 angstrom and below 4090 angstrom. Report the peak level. 100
